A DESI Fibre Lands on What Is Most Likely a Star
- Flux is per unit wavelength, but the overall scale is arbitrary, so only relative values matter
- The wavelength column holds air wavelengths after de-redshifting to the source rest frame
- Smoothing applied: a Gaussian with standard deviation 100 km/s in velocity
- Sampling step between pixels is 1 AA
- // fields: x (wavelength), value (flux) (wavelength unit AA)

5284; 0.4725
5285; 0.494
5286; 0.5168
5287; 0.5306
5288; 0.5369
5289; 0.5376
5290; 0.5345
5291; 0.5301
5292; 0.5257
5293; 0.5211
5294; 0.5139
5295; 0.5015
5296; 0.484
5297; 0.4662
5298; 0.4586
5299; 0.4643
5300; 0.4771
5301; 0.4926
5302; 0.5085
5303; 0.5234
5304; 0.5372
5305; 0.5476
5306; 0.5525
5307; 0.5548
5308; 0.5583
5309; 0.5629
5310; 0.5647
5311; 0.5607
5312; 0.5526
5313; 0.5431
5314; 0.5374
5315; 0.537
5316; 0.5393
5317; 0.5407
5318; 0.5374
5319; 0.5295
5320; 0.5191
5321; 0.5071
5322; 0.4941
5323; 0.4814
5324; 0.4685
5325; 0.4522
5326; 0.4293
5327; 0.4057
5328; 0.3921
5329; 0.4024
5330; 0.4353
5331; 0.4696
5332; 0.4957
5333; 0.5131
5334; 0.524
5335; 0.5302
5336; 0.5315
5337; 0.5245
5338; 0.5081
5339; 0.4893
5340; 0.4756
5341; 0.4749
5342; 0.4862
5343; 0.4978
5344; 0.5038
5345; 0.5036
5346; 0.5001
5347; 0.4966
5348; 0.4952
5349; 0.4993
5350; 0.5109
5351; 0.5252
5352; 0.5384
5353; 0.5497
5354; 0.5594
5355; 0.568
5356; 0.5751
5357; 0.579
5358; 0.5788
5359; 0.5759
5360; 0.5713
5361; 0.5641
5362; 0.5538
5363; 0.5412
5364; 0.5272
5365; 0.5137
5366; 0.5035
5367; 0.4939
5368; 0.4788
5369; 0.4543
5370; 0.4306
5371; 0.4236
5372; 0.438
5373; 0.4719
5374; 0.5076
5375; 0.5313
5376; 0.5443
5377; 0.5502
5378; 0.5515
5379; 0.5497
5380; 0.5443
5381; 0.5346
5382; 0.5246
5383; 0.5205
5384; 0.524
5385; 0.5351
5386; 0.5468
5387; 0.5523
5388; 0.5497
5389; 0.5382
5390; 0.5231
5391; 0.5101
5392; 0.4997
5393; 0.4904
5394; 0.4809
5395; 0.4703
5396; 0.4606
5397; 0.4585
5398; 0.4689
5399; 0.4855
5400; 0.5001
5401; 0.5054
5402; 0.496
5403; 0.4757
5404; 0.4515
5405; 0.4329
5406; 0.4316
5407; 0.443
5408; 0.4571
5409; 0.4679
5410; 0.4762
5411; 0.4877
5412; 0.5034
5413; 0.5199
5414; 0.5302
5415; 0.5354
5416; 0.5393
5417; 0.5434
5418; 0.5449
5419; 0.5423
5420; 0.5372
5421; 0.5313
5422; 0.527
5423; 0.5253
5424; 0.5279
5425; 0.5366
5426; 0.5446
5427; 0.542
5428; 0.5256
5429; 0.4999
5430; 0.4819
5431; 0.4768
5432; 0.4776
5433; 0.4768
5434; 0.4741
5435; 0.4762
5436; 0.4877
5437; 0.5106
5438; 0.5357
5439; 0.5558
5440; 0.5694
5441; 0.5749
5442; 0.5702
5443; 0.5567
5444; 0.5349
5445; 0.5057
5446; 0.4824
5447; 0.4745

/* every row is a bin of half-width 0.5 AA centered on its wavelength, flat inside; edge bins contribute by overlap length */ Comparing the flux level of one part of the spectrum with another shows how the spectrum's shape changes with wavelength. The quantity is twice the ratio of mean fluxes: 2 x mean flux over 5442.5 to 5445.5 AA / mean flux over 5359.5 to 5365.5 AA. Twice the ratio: 2.0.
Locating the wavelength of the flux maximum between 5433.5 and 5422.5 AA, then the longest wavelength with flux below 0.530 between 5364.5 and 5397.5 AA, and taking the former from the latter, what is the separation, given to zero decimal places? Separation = -29 AA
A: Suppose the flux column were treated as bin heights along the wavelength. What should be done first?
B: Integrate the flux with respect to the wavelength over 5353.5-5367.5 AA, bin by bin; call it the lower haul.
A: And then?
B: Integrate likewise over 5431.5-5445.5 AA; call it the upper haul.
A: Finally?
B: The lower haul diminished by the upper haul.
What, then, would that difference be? 0.4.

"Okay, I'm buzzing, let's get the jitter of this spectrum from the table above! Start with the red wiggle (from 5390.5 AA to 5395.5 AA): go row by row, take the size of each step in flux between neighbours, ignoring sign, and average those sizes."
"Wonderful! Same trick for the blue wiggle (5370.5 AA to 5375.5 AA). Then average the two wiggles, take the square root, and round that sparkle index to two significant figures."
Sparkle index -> 0.14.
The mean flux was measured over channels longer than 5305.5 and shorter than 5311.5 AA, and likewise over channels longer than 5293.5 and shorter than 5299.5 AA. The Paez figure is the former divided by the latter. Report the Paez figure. 1.16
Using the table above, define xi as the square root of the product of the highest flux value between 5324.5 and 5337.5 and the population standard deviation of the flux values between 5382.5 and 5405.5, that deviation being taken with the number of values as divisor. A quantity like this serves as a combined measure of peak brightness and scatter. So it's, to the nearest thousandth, 0.132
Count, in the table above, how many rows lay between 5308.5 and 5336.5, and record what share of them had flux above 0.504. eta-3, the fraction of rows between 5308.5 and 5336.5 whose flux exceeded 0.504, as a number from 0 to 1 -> 0.61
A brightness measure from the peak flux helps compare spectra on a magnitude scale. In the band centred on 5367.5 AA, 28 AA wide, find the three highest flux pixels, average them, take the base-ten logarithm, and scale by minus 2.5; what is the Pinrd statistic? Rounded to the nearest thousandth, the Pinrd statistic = 0.595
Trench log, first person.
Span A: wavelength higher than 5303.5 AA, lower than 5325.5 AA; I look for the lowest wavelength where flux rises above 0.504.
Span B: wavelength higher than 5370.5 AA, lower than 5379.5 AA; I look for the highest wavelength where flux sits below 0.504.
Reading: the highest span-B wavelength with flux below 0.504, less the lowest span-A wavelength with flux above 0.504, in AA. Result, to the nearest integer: 69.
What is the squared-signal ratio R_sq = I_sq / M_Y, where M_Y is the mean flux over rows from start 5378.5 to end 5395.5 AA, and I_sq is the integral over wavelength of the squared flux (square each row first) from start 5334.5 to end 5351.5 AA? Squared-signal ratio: 8.2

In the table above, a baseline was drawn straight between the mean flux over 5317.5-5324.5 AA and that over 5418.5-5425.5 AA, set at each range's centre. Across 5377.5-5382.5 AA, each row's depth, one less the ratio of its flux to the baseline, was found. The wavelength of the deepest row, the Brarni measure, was 5382 AA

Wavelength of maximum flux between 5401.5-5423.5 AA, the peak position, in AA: 5418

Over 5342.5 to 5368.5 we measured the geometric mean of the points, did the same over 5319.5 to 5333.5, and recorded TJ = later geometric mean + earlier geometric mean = 0.99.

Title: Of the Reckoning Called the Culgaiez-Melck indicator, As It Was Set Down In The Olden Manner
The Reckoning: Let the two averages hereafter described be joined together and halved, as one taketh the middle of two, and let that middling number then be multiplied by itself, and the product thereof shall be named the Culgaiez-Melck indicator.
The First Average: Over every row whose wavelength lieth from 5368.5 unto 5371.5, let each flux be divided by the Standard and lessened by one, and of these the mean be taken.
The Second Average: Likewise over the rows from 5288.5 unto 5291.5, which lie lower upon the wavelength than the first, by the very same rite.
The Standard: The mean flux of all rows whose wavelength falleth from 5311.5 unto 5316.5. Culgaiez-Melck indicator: 0.0110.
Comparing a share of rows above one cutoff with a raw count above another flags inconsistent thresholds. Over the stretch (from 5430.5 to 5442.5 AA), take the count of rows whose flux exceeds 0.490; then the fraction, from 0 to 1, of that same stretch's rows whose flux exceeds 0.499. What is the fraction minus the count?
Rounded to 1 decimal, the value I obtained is -5.5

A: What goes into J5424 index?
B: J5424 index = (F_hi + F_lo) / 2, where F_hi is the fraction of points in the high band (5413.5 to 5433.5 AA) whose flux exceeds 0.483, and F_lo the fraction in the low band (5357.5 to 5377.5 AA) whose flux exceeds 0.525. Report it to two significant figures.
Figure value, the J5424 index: 0.65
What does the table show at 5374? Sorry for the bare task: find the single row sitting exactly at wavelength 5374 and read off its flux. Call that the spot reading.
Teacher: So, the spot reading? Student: 0.5076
